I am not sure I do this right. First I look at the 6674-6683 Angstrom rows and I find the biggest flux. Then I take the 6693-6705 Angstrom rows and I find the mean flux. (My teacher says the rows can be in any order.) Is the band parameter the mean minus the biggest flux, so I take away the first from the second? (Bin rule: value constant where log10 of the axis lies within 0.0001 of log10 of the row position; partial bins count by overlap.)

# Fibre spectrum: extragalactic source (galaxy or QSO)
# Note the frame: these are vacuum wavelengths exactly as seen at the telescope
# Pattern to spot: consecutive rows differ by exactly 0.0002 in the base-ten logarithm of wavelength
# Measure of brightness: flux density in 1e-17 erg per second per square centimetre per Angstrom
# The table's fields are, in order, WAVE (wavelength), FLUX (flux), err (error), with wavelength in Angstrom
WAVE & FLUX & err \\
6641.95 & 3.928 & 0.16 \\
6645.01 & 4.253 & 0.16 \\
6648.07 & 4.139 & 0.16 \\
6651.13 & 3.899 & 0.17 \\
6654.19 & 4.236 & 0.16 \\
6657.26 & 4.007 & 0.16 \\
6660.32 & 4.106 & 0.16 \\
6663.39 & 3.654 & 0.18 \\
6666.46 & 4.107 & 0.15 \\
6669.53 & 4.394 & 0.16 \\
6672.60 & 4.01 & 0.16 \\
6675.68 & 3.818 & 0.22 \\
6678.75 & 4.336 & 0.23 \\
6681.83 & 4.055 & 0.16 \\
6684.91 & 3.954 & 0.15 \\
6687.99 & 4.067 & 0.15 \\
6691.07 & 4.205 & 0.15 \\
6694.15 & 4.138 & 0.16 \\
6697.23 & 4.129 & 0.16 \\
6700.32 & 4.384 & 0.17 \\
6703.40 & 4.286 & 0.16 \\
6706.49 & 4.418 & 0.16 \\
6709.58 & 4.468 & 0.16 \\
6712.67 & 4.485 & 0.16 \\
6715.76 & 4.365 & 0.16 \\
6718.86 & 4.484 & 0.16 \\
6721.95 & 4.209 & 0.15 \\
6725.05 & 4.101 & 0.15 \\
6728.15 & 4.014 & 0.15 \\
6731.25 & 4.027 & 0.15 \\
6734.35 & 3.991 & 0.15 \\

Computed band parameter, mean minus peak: -0.10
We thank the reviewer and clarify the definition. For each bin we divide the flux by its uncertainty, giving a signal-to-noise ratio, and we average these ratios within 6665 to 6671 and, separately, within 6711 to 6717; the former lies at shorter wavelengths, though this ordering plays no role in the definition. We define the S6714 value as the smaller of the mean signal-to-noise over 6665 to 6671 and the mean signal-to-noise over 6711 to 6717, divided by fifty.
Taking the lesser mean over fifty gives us 0.548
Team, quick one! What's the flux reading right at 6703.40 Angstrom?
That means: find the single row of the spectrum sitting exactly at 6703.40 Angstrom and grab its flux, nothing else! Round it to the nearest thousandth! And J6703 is 4.286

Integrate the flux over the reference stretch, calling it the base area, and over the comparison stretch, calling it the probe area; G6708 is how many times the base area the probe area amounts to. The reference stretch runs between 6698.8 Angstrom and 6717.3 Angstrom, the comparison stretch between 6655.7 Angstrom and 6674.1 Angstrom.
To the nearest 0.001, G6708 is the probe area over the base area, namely 0.914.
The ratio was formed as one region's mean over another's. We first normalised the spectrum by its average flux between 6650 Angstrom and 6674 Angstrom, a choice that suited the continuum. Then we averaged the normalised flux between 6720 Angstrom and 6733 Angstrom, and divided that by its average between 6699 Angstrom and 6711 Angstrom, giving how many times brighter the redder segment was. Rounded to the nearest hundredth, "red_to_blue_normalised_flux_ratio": 0.93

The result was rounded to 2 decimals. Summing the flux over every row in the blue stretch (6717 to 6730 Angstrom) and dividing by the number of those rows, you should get 4.20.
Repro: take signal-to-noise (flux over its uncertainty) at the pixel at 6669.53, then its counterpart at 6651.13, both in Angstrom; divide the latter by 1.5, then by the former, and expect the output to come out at 0.56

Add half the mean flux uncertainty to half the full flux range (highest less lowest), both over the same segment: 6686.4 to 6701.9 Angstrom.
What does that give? 0.24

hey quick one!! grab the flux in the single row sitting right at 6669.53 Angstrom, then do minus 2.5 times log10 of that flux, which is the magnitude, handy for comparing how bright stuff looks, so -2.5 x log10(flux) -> -1.61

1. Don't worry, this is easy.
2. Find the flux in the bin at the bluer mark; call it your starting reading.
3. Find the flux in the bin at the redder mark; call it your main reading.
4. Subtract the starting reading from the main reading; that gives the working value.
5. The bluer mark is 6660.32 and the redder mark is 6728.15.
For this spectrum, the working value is -0.09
